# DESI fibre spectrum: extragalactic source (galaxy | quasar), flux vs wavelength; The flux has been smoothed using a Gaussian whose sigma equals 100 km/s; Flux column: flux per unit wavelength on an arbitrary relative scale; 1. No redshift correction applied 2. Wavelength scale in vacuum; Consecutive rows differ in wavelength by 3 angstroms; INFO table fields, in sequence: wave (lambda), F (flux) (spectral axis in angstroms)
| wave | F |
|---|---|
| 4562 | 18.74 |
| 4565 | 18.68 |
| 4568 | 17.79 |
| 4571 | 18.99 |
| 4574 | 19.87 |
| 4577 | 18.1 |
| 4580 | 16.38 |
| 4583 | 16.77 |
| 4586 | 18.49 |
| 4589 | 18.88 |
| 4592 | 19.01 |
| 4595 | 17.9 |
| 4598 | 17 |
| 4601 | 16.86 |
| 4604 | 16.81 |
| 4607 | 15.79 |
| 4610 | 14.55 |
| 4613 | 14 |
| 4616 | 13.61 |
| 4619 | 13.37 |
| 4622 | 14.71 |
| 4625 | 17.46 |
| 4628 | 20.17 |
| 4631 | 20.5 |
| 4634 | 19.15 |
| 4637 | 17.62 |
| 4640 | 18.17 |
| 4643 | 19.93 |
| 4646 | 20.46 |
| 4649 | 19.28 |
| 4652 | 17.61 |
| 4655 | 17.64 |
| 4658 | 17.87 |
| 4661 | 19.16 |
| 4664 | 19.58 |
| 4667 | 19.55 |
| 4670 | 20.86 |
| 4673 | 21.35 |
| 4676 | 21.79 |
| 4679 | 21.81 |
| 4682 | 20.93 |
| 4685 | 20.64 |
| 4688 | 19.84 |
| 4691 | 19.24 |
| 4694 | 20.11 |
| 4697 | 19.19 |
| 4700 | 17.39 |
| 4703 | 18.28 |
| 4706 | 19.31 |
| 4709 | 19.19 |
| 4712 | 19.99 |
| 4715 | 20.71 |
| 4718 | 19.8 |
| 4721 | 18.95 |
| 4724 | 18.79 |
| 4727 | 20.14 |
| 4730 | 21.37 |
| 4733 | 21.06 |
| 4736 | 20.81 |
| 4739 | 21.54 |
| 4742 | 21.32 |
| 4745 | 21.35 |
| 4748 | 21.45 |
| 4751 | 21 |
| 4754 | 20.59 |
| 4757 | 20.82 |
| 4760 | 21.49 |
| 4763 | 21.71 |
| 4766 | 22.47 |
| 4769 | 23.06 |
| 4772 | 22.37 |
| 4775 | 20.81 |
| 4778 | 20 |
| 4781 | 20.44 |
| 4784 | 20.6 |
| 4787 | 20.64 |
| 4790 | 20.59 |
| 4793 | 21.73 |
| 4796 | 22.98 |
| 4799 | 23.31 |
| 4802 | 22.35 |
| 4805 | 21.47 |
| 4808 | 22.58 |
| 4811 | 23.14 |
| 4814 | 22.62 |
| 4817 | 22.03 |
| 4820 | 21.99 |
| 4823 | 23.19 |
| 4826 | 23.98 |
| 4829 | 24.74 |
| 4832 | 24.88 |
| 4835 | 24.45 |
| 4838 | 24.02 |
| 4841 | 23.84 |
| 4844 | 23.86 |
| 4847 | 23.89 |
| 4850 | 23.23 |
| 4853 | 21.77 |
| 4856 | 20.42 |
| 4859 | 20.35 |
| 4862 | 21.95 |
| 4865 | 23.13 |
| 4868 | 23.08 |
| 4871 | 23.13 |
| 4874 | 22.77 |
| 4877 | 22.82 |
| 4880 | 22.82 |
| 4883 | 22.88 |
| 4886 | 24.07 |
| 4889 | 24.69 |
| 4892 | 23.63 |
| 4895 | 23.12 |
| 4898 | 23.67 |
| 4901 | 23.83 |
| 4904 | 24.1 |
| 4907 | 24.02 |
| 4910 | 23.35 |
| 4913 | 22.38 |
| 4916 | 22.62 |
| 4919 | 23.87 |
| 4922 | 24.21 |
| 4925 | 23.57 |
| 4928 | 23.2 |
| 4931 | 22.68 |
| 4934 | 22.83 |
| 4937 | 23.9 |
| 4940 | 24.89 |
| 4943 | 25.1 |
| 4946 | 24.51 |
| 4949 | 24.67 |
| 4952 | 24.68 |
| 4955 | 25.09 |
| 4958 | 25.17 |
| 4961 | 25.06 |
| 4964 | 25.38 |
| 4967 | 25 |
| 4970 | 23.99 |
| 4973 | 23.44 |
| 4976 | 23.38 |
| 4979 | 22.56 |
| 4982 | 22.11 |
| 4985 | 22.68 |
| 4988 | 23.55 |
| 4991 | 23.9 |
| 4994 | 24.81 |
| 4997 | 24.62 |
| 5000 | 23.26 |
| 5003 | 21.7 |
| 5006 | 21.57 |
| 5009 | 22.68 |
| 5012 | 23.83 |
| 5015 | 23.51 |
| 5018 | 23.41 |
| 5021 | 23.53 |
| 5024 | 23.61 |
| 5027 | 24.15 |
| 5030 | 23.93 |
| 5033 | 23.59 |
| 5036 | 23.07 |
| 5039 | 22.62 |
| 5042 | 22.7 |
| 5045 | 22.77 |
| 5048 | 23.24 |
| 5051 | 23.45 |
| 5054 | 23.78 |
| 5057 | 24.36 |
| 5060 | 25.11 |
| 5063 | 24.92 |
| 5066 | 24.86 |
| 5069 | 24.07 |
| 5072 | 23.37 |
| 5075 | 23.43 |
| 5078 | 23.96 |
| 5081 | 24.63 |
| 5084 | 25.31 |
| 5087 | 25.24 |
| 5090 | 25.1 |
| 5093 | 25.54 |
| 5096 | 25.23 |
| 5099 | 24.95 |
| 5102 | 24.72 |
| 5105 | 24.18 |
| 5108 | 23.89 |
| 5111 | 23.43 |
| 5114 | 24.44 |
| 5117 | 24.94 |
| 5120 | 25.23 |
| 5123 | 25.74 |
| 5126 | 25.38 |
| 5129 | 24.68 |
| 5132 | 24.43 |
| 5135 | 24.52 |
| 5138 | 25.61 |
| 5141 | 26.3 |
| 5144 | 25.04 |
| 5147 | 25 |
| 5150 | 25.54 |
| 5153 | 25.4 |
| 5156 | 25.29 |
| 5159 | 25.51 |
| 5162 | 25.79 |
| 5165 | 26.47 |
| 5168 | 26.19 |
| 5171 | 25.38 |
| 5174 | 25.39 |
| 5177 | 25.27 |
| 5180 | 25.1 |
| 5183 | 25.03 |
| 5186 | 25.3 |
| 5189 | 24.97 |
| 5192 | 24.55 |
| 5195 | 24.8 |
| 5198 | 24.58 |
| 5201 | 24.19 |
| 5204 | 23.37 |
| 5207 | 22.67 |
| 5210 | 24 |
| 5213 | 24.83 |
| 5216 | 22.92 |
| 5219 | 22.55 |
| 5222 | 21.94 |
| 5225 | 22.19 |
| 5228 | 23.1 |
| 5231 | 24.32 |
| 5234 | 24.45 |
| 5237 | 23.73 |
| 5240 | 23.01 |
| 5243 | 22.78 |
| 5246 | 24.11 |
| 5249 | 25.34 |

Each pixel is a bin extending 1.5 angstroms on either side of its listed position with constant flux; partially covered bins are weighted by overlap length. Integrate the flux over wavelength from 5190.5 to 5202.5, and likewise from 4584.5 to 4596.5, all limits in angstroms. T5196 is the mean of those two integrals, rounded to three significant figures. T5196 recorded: 259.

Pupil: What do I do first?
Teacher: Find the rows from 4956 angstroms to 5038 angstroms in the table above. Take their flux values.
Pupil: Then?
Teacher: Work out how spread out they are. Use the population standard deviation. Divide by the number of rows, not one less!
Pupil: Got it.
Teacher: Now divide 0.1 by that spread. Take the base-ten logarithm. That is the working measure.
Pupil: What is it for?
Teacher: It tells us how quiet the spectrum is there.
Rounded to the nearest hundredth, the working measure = -0.99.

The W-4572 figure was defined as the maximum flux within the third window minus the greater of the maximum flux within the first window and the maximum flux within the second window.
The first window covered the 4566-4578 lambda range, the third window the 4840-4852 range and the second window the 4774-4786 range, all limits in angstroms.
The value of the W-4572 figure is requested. 3.1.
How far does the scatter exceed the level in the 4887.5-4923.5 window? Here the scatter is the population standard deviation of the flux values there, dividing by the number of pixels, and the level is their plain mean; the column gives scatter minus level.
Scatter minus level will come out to -23.0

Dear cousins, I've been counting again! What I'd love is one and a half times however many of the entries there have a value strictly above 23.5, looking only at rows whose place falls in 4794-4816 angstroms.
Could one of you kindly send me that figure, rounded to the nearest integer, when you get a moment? 0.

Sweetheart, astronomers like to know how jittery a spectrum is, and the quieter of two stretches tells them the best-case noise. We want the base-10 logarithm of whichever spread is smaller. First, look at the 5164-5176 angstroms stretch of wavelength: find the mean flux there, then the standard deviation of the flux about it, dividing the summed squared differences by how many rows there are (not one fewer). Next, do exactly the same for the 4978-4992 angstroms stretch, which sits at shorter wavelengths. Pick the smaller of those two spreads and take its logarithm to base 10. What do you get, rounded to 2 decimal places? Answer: -0.32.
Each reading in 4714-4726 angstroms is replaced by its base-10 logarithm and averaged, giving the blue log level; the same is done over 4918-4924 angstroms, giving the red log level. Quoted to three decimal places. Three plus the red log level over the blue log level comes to 4.070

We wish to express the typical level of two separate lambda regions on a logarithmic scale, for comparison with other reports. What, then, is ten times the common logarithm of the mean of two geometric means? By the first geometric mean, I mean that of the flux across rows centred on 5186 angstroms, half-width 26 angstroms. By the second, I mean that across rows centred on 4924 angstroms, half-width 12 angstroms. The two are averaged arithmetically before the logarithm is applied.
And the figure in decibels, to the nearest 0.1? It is 13.8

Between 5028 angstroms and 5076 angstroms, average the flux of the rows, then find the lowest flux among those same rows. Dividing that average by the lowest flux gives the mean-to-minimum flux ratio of 1.048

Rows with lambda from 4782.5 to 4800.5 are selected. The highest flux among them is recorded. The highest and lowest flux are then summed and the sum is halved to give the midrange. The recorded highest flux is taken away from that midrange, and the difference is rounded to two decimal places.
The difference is -1.36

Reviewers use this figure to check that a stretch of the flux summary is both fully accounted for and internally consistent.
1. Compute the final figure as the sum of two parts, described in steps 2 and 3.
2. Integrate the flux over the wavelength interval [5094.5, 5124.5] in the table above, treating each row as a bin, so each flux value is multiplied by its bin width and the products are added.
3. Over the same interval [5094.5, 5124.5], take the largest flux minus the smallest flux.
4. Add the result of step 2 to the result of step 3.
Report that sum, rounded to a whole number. 743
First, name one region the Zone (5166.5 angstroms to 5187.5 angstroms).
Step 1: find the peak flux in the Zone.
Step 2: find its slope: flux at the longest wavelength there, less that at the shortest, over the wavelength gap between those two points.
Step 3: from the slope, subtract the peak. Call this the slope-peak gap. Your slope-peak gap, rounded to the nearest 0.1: -26.2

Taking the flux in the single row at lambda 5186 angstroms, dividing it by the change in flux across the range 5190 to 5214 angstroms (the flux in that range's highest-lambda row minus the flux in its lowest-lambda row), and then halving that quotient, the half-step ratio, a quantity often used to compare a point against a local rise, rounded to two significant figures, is 45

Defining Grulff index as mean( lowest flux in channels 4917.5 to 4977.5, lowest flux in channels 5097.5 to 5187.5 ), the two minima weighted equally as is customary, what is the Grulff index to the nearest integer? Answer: 23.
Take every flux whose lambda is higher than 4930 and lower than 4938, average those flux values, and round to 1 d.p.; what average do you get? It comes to 23.1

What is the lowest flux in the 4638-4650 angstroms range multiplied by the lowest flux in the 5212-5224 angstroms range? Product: 399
